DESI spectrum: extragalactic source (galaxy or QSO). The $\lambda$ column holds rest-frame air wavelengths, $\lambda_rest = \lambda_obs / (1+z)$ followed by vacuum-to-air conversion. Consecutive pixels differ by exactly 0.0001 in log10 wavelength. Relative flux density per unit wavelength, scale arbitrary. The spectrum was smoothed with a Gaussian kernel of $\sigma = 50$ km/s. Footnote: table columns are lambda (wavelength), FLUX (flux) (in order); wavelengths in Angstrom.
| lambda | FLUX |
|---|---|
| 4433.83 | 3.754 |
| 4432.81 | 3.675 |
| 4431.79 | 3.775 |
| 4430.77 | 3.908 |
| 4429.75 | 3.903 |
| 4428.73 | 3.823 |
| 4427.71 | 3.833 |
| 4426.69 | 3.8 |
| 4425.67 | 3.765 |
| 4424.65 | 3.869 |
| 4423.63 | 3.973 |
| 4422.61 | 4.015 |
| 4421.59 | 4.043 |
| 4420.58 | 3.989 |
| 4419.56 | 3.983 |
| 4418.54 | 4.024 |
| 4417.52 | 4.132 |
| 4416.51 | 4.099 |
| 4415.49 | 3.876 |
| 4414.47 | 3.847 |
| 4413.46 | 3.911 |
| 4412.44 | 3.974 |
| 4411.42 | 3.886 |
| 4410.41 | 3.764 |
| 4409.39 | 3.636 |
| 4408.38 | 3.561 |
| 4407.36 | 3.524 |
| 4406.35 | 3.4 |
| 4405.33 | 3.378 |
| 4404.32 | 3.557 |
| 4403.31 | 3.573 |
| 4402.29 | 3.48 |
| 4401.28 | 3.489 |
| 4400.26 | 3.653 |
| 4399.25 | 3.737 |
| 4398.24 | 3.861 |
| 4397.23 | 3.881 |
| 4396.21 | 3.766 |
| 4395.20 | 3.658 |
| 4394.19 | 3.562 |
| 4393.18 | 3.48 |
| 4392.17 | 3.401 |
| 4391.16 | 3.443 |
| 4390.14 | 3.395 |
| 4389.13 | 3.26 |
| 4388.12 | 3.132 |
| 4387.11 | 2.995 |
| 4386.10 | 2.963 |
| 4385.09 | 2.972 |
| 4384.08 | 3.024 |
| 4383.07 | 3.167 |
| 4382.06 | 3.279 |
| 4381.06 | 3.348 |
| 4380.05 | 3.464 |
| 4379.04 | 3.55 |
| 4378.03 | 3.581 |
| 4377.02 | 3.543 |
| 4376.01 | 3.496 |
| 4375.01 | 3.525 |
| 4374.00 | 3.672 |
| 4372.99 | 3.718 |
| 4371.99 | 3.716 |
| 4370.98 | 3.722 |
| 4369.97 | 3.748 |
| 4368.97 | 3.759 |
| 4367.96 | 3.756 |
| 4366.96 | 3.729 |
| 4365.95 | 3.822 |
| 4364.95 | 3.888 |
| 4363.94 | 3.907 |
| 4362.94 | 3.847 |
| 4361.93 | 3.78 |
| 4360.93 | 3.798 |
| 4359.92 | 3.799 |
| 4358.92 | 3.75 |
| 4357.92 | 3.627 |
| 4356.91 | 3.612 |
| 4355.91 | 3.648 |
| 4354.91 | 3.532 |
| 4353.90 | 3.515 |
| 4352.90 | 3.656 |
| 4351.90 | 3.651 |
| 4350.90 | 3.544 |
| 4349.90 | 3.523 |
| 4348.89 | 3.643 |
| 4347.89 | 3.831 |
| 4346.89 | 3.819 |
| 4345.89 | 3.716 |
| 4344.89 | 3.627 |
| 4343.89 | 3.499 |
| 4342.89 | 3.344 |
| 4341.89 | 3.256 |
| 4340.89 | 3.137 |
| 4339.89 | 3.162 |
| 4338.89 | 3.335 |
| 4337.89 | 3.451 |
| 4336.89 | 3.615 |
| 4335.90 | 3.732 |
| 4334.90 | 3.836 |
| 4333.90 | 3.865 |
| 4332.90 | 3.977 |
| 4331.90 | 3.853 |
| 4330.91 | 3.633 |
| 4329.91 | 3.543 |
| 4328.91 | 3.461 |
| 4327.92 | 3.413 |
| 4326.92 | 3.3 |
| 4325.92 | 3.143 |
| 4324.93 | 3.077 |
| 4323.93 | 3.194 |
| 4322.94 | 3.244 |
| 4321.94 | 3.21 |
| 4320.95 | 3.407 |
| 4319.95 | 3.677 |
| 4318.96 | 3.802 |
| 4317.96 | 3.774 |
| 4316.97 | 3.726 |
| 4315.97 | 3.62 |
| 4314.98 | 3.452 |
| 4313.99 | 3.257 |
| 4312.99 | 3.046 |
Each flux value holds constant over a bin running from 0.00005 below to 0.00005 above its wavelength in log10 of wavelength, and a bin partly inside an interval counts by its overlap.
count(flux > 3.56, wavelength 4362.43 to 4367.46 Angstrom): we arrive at 5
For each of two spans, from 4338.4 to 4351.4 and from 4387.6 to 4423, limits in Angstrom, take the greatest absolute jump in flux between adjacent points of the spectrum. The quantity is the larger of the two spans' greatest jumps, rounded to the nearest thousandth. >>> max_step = 0.223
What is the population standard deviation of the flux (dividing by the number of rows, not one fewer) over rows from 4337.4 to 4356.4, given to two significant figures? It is 0.19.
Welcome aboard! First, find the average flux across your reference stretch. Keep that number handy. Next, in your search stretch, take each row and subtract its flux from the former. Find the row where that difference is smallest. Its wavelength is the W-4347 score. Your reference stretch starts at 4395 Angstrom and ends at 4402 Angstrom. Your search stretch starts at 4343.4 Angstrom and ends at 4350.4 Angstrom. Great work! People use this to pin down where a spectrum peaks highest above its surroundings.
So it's 4347.89 Angstrom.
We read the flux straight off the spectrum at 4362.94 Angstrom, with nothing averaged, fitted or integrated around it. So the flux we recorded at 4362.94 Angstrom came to 3.847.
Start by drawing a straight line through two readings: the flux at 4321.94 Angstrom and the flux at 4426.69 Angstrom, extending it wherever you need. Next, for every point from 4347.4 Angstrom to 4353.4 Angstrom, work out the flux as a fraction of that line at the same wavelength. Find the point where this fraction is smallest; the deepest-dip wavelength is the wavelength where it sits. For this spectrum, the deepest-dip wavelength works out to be 4349.90 Angstrom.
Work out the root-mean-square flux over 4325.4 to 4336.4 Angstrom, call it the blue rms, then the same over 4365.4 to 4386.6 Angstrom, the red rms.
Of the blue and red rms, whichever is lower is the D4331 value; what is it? 3.51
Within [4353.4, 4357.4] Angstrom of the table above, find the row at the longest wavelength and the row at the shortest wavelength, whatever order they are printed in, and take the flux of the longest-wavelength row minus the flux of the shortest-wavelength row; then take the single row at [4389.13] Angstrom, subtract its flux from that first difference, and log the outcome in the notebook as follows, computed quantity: -3.16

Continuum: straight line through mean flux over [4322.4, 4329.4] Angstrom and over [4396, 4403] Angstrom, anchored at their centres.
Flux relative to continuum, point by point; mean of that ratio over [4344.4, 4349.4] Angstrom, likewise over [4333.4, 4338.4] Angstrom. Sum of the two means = 2.22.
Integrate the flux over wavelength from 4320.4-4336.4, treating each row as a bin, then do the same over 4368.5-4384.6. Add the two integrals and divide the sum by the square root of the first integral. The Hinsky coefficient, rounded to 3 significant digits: 15.1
